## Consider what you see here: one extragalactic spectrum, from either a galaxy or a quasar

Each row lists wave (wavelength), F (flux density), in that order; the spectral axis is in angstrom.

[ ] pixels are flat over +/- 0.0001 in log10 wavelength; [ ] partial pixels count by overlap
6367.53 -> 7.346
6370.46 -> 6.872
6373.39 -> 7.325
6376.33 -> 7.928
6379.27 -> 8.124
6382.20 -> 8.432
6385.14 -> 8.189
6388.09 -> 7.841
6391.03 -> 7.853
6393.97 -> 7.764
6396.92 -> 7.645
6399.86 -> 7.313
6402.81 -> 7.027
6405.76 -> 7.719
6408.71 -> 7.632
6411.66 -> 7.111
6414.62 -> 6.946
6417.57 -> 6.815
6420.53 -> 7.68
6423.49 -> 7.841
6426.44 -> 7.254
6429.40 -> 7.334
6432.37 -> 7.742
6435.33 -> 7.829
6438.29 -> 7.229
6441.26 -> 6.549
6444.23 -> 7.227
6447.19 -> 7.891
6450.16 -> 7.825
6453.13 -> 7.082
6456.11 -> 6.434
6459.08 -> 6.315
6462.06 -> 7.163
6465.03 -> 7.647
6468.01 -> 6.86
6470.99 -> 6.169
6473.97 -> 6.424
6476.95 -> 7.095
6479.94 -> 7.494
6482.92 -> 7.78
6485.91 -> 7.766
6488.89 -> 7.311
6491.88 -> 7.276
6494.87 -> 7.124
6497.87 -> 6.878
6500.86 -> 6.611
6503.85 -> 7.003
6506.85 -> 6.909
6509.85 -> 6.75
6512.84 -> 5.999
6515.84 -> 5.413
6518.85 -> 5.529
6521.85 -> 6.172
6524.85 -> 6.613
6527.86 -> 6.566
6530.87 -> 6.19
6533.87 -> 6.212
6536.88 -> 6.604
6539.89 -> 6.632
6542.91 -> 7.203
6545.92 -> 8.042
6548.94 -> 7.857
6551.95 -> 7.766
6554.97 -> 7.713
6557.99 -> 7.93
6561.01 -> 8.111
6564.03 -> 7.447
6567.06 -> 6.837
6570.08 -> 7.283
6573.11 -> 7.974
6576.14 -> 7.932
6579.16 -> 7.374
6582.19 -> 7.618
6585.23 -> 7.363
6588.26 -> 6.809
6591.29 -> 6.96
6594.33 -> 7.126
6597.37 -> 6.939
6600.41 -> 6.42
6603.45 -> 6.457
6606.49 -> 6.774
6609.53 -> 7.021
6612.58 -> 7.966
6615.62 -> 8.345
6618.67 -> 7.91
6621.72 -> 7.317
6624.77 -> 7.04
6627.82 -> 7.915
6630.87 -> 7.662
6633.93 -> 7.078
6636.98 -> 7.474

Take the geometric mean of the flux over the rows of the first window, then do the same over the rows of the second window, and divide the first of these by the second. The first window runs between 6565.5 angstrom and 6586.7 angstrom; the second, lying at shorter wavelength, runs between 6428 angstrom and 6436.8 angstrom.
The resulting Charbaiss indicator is 0.98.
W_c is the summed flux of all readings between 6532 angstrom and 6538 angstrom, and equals 13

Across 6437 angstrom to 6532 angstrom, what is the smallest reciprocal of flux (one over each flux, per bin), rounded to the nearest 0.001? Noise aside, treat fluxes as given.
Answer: 0.127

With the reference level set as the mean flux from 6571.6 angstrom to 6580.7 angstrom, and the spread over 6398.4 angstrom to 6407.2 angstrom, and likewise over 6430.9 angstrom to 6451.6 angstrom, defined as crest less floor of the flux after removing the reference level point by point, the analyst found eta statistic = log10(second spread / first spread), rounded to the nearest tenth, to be 0.3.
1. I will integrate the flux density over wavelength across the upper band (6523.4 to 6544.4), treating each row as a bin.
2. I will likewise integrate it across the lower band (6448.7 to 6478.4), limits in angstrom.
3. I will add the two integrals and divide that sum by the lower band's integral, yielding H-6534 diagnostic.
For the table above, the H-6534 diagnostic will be 1.7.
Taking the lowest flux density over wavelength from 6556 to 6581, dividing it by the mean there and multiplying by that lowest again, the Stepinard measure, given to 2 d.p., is 6.14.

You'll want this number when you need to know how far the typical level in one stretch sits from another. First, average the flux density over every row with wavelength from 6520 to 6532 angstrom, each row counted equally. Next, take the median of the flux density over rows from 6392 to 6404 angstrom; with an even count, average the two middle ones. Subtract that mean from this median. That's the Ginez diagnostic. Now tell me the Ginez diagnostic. 1.1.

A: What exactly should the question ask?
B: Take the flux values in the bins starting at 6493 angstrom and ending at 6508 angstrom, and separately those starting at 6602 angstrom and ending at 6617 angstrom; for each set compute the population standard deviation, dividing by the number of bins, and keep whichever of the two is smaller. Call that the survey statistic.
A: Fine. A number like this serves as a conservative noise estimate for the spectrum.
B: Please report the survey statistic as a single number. 0.17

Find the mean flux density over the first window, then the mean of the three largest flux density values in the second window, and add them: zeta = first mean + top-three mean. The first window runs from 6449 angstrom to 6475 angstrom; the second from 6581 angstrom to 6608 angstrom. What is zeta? 14.2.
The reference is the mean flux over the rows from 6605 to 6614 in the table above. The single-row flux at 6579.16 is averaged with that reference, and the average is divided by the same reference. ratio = 1.01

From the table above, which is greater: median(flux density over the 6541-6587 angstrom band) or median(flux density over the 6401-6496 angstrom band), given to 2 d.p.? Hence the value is 7.71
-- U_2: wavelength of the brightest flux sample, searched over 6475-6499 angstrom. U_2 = 6482.92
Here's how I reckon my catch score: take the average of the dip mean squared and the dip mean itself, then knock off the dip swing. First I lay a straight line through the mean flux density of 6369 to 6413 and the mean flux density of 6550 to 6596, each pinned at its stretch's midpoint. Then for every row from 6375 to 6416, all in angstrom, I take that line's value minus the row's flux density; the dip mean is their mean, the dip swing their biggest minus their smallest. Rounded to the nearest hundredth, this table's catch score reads -1.47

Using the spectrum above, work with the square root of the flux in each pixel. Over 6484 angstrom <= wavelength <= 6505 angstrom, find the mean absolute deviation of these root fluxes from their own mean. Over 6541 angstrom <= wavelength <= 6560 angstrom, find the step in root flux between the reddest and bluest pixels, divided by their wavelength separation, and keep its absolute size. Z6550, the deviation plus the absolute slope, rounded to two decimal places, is 0.06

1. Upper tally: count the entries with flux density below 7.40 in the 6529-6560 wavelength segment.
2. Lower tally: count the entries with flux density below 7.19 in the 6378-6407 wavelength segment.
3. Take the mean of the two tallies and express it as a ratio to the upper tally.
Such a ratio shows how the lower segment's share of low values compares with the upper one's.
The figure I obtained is 0.60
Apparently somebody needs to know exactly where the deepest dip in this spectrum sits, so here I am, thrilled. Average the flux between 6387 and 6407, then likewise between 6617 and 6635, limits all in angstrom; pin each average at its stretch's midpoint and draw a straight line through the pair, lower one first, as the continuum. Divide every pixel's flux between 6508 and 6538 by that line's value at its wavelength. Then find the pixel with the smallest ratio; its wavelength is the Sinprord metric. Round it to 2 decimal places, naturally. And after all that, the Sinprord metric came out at 6515.84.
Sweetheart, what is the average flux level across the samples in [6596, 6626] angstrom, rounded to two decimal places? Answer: 7.22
